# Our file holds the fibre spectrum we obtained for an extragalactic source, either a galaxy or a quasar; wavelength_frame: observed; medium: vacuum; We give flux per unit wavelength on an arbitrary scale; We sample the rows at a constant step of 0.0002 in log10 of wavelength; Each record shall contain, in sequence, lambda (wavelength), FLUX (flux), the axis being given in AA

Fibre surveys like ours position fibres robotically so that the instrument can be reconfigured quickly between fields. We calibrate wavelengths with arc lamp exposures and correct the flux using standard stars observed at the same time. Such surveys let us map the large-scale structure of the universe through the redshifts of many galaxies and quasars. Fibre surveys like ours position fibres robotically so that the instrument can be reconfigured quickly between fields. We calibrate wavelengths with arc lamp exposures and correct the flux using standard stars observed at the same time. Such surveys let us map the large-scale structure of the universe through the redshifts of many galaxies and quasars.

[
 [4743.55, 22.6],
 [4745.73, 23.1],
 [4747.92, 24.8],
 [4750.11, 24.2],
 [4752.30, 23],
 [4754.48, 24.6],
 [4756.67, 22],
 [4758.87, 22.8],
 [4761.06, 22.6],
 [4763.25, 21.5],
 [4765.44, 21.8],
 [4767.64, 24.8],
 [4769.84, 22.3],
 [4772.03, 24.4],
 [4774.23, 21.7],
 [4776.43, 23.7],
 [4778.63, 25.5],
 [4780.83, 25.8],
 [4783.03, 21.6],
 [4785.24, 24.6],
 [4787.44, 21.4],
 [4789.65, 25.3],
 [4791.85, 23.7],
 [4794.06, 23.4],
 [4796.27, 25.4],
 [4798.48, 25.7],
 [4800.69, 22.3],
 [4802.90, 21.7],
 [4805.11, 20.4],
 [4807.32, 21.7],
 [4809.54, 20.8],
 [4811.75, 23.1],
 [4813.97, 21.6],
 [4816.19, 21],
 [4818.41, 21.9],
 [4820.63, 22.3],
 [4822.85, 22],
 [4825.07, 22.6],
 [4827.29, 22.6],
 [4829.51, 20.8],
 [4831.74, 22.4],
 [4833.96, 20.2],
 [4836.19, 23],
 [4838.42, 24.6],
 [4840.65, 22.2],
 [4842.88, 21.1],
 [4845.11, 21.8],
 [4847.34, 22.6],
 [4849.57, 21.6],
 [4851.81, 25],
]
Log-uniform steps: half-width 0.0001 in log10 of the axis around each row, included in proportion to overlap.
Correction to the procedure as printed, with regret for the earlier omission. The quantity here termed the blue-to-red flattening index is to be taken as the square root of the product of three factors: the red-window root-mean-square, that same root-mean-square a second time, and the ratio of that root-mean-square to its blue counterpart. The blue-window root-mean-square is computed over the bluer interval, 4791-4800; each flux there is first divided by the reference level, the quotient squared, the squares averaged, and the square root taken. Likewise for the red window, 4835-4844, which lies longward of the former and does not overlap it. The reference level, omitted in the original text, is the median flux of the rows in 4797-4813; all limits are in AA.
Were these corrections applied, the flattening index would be 1.01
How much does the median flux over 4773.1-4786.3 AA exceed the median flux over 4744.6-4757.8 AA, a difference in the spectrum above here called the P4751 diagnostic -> 0.5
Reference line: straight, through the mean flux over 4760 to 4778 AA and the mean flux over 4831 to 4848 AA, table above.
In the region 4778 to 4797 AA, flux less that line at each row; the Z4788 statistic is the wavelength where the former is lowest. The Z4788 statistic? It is 4787.44 AA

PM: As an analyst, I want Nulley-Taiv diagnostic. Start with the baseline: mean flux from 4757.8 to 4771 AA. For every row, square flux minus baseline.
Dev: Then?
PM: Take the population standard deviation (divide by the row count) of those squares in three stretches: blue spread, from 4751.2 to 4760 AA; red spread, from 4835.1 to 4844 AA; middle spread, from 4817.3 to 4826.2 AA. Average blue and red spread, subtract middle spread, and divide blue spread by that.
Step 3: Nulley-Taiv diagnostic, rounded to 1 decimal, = 1.2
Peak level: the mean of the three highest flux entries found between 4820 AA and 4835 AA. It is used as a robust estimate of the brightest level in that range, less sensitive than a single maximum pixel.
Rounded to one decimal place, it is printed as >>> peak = 22.5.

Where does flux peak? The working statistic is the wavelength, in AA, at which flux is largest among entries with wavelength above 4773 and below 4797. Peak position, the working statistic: 4780.83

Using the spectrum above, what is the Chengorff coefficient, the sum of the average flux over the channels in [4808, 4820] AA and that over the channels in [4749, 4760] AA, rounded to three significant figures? 45.0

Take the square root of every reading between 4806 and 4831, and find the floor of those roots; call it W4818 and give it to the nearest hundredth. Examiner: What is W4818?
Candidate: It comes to 4.56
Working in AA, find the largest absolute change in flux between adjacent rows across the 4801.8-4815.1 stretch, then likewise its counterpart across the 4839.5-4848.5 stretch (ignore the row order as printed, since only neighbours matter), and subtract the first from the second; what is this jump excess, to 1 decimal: -1.2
